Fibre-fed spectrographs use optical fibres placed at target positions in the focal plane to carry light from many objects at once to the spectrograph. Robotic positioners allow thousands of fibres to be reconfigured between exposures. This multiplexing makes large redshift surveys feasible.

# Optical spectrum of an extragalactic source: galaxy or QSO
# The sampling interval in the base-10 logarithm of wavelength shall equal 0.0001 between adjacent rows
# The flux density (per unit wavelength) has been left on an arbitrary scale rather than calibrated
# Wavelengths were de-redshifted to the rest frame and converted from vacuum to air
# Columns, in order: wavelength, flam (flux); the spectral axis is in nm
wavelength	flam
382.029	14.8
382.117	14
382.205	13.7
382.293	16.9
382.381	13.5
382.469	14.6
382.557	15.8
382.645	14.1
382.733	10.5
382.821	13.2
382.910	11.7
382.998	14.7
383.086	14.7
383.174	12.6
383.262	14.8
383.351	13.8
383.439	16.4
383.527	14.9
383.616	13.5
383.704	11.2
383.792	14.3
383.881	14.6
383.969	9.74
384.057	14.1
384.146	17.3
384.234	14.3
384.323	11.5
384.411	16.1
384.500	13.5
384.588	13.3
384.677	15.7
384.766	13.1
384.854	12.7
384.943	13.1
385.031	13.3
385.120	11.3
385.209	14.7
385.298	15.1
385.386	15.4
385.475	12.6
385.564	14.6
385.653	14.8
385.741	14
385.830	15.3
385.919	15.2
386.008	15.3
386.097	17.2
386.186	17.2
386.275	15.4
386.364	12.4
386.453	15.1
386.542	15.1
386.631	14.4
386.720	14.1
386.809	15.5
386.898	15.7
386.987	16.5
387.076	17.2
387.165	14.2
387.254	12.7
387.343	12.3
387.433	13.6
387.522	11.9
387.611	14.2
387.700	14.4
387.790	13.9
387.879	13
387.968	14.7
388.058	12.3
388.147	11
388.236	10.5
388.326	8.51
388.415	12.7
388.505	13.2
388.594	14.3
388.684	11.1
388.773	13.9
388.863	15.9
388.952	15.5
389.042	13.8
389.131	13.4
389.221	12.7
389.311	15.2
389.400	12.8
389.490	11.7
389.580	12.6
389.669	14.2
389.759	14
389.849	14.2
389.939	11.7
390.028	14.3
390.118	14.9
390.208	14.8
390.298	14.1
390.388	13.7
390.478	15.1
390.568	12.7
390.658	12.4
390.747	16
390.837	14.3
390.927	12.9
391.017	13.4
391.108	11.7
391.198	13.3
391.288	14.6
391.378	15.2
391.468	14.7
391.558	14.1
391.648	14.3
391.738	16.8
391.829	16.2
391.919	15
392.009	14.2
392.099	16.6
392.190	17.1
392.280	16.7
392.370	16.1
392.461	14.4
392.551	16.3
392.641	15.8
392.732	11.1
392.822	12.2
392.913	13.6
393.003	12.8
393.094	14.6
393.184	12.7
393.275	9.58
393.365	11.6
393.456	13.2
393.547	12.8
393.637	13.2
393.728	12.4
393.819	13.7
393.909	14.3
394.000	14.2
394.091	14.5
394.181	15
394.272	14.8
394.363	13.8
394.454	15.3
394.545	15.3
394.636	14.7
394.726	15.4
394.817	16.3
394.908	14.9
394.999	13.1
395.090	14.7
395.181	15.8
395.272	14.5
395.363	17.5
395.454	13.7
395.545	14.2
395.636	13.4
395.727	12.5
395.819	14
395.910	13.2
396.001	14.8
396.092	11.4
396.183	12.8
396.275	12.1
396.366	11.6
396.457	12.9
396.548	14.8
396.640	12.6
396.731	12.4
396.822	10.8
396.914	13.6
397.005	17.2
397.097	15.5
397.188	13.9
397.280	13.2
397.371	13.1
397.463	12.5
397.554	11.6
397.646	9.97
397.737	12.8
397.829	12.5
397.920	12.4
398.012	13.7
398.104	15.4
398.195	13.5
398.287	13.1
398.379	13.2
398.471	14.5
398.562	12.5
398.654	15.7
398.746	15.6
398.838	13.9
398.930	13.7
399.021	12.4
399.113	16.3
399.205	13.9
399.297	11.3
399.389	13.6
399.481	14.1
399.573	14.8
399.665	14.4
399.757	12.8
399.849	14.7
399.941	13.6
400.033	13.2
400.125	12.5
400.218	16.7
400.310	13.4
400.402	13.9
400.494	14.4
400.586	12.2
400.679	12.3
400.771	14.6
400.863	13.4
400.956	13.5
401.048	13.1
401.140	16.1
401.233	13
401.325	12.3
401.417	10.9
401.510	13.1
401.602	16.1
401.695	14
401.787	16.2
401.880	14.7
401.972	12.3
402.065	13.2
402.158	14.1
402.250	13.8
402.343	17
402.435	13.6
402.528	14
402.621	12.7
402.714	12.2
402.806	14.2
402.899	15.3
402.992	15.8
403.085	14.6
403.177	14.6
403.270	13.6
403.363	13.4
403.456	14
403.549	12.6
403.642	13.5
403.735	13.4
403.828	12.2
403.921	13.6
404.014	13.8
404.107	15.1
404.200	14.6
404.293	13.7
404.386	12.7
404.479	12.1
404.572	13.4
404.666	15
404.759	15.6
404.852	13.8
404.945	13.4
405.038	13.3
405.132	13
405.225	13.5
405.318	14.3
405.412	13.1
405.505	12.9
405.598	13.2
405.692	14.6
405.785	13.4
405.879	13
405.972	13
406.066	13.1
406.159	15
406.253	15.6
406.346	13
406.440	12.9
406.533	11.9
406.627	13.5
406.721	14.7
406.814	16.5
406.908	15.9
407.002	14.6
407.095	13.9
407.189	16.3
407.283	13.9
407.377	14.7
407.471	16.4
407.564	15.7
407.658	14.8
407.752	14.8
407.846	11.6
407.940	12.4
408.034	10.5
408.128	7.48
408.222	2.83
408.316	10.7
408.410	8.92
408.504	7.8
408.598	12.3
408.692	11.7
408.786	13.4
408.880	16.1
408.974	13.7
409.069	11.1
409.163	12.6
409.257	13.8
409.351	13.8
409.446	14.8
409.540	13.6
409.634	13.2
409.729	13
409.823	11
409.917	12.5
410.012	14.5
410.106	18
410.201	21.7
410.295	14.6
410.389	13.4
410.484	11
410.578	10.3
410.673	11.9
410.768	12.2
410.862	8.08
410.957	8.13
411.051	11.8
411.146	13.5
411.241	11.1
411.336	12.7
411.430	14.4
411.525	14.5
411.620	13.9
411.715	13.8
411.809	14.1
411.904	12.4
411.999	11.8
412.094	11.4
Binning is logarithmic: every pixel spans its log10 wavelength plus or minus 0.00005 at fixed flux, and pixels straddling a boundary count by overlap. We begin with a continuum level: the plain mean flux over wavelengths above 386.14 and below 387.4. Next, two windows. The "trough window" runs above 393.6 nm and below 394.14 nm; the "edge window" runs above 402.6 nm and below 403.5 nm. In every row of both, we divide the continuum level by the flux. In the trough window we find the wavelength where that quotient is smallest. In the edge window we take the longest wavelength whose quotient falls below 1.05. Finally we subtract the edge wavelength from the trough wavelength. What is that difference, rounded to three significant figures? -9.09 nm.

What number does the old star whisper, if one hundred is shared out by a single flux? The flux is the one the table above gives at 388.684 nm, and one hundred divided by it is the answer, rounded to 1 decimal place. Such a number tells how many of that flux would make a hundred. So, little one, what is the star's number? 9.0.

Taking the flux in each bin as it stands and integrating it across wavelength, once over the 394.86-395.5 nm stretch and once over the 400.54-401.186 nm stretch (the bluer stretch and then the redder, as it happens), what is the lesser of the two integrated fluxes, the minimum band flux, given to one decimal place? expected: 8.8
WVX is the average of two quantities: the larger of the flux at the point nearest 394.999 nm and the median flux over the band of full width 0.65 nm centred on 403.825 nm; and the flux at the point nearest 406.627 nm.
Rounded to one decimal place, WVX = 13.5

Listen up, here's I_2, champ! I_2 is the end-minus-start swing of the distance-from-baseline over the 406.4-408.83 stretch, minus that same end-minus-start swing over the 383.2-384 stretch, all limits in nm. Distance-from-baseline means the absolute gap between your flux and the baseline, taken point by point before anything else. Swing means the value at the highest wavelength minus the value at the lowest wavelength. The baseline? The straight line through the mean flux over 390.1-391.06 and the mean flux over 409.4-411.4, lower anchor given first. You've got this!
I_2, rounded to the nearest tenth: -4.1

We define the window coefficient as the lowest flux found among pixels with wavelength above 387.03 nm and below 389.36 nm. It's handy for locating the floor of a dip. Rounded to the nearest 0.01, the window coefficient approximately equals 8.51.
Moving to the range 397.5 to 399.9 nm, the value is 9.97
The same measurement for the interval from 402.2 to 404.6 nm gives 12.10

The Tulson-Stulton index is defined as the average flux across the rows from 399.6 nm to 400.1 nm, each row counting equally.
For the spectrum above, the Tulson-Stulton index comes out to 13.7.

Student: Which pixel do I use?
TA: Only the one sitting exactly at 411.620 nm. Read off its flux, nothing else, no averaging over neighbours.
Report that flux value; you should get 13.9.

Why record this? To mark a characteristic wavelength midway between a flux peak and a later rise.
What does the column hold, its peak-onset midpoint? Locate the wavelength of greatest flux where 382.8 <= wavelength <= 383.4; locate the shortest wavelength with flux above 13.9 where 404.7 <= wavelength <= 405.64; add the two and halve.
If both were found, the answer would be 394.01 nm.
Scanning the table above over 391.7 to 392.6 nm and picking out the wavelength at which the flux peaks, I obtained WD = 392.190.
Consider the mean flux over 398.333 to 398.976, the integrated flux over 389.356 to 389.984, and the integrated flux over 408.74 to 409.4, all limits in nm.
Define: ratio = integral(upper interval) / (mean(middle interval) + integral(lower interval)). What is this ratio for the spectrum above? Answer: 0.398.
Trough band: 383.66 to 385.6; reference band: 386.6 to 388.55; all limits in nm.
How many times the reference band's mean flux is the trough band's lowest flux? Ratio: 0.723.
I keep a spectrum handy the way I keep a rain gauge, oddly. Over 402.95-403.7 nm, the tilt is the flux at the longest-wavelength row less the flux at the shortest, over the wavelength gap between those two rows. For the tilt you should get -3.5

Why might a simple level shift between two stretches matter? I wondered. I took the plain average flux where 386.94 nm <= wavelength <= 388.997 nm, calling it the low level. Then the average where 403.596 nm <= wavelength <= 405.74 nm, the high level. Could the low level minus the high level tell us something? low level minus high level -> -0.27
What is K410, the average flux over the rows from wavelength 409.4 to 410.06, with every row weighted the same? 13.2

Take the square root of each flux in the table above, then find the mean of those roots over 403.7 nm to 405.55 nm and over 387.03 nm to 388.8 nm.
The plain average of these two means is 3.64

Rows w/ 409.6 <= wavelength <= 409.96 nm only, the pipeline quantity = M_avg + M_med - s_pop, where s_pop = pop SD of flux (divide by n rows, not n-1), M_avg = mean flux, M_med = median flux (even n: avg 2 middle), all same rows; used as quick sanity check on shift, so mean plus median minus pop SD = 24.3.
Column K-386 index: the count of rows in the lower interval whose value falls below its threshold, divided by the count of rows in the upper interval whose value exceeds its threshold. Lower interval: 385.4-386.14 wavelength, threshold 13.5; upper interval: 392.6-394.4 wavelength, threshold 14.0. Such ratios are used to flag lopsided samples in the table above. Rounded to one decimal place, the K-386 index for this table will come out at 0.1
